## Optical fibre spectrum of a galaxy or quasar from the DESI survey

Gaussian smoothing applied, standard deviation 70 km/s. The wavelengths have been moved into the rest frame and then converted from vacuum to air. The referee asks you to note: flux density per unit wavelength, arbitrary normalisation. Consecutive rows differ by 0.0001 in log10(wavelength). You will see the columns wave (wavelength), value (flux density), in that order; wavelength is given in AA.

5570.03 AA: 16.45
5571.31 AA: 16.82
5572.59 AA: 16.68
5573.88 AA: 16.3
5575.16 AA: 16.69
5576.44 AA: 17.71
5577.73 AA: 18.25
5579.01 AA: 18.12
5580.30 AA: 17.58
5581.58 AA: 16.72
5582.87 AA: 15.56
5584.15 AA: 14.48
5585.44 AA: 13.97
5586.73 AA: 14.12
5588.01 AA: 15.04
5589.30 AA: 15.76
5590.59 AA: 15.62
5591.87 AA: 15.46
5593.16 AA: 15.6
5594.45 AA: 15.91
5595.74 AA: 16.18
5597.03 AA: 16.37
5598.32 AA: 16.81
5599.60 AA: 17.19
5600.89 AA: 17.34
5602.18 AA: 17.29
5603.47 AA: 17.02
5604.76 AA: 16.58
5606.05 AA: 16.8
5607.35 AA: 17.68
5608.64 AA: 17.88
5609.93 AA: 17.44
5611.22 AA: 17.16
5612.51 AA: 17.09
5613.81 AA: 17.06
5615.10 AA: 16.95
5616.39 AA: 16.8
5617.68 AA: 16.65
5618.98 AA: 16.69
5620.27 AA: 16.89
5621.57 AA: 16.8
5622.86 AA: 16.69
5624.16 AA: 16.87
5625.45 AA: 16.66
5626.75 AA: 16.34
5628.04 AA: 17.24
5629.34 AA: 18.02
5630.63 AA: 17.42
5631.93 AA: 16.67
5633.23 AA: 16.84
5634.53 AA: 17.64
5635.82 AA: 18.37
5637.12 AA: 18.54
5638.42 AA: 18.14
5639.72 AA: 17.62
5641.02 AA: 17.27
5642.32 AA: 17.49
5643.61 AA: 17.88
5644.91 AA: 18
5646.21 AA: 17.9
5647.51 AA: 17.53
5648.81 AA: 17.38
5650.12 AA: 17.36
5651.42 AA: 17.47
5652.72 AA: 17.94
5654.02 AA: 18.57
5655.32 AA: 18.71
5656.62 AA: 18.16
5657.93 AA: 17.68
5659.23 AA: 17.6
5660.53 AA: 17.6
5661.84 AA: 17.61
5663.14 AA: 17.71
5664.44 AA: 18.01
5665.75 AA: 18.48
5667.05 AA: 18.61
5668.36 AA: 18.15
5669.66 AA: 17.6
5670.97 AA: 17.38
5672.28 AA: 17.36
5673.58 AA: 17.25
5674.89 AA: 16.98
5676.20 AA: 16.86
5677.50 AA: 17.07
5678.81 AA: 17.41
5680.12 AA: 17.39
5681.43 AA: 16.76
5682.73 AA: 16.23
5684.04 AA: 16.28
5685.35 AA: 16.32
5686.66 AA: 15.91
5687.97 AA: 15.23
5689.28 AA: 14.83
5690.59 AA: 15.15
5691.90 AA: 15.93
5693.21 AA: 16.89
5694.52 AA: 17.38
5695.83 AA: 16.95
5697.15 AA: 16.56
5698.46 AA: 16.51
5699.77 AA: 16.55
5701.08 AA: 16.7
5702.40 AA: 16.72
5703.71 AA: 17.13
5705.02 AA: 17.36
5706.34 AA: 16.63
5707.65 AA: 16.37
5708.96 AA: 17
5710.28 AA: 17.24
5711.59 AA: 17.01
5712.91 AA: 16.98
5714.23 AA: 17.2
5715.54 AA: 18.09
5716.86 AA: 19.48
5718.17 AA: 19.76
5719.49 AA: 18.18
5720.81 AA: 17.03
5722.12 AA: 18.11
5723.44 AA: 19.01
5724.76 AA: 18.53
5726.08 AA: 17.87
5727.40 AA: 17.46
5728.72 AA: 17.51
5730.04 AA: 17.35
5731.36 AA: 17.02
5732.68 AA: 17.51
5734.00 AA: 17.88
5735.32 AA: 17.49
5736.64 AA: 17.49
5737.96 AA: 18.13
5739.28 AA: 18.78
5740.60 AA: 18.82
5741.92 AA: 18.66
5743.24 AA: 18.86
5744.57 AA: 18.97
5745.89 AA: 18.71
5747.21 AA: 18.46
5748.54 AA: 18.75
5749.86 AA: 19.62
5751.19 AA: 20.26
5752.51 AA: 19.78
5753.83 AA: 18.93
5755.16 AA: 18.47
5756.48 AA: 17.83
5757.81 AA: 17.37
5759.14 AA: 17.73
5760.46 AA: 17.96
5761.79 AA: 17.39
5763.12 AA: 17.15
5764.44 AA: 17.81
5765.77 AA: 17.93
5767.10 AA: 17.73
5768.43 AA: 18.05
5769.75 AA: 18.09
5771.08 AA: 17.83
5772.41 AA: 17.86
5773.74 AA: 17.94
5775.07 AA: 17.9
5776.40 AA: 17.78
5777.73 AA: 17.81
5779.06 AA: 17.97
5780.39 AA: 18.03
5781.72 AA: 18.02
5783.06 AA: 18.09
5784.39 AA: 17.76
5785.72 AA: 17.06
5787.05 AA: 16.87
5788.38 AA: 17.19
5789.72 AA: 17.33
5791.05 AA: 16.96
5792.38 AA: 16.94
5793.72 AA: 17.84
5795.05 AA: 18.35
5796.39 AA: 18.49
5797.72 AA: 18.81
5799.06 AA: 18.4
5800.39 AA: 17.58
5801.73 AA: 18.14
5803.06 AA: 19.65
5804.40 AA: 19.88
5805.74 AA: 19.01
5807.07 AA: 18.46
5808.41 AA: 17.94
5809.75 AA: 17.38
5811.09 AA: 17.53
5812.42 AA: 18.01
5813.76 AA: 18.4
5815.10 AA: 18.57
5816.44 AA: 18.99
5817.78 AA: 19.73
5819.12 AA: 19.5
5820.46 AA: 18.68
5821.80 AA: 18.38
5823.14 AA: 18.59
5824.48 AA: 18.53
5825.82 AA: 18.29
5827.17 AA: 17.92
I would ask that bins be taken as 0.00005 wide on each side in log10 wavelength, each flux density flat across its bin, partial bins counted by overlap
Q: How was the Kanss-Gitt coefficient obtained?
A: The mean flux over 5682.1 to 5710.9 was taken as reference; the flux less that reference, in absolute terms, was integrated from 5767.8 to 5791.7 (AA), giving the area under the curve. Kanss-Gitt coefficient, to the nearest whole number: 30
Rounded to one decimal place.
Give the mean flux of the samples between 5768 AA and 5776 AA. 17.9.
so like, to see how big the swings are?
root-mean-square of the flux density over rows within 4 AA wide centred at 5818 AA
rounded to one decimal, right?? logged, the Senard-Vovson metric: 19.4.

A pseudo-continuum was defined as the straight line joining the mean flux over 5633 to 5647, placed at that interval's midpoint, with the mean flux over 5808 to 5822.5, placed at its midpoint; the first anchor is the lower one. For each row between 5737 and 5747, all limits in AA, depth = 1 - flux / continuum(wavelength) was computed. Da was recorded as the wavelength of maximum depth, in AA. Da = 5737.96 AA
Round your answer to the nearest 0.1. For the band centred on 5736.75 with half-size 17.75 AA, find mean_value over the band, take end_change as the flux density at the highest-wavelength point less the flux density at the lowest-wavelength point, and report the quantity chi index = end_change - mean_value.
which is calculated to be -17.6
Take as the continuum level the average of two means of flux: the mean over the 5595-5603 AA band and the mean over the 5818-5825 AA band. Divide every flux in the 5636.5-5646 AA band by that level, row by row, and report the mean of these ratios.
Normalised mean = 1.00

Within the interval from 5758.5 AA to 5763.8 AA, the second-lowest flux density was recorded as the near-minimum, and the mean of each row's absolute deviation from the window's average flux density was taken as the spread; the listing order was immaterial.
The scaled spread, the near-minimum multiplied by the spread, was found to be 5.0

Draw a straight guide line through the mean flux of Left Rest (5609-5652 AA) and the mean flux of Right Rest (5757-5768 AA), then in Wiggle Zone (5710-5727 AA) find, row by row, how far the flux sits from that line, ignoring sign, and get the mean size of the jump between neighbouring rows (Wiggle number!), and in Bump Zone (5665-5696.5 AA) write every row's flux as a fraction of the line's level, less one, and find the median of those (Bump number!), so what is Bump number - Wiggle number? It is -0.55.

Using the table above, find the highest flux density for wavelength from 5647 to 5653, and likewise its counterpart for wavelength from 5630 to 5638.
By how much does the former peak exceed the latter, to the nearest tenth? -0.6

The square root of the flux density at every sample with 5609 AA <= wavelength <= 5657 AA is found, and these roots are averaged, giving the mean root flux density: 4.17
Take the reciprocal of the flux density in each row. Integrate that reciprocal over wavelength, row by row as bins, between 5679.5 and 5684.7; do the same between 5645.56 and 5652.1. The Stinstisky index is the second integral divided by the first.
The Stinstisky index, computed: 1.2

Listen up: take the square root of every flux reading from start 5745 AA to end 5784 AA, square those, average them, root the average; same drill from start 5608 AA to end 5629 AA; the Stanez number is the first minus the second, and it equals 0.147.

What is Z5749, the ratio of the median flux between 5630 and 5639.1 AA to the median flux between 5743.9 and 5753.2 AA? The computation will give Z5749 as 0.93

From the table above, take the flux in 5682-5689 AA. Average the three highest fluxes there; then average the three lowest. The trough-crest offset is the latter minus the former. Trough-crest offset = -0.49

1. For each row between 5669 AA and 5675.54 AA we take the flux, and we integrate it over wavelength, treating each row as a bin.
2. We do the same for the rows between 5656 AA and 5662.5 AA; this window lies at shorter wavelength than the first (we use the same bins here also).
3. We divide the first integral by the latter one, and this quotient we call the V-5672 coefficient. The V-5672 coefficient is 0.98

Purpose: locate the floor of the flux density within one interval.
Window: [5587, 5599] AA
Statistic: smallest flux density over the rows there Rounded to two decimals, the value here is 15.04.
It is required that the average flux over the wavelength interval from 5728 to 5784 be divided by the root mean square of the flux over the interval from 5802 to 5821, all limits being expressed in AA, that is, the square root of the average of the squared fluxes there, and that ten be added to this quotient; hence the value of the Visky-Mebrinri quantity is 11.0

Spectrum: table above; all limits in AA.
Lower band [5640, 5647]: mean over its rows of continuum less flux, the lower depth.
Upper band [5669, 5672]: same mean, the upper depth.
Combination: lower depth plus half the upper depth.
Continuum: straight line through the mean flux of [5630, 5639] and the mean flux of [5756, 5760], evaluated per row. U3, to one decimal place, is 0.0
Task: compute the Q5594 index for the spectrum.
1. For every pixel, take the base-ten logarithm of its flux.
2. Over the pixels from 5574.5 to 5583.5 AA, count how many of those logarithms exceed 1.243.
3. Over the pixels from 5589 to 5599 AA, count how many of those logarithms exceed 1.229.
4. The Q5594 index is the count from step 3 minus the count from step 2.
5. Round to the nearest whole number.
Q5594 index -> -4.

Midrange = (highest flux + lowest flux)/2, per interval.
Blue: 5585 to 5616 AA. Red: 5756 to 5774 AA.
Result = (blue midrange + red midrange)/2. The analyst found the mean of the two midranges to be 16.77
